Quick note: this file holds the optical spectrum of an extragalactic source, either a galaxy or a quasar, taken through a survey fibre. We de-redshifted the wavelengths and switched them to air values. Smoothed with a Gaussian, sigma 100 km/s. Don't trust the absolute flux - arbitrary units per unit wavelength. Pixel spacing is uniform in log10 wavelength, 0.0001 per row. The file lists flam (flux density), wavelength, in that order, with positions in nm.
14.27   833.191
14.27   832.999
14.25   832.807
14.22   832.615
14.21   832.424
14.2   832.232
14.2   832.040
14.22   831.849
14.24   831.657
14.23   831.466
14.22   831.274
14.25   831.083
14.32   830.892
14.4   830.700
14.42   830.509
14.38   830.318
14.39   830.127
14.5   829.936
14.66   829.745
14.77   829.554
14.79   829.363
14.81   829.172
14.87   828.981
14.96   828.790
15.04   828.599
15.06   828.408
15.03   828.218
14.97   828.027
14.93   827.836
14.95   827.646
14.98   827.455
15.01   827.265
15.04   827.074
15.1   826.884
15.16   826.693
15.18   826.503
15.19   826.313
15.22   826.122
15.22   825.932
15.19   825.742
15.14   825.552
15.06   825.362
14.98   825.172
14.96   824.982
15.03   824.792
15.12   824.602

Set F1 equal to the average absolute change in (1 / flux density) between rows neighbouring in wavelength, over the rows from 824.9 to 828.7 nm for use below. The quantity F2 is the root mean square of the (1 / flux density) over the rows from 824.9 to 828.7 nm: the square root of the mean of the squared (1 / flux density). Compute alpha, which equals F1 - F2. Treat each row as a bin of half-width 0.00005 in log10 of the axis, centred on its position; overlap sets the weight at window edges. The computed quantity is -0.0662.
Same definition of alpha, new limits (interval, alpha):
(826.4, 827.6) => -0.0661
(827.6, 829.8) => -0.0669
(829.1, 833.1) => -0.0694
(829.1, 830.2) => -0.0679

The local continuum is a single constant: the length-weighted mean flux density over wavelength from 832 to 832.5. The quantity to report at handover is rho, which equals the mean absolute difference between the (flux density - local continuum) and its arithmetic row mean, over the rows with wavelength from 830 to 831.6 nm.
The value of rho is 0.071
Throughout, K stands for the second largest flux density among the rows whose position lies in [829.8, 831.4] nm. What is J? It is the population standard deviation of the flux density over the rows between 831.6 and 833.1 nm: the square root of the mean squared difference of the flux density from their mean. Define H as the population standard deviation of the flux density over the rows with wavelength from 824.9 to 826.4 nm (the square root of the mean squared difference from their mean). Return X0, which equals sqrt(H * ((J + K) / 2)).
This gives 0.847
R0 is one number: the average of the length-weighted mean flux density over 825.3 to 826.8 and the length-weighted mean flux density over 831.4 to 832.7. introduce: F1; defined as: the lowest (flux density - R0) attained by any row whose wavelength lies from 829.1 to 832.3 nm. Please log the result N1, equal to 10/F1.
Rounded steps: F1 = -0.496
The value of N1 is -20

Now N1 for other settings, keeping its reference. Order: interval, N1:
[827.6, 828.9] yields 43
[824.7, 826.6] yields 38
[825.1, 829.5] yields 106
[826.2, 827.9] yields 43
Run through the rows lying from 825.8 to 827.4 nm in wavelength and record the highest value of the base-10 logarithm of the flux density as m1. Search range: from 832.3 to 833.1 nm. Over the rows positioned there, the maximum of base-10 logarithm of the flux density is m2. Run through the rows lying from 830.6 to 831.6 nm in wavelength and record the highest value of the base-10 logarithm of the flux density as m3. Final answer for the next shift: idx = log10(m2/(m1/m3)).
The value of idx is 0.053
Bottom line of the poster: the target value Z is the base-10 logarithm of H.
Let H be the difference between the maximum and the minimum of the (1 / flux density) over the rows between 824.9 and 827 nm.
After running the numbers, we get -2.94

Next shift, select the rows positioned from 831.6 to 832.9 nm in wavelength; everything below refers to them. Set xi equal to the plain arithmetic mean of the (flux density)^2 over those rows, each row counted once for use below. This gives 202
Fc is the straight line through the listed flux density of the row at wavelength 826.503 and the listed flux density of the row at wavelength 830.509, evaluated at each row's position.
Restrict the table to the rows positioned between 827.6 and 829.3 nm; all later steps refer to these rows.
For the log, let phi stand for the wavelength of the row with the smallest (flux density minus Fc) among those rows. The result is 827.646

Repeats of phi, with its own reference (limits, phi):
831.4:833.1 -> 831.466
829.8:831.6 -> 830.127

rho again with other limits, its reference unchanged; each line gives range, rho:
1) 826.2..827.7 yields 0.081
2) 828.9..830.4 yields 0.167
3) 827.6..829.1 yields 0.050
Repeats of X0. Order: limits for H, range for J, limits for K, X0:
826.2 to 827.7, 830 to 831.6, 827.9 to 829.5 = 0.816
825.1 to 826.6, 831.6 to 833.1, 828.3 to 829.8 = 0.775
